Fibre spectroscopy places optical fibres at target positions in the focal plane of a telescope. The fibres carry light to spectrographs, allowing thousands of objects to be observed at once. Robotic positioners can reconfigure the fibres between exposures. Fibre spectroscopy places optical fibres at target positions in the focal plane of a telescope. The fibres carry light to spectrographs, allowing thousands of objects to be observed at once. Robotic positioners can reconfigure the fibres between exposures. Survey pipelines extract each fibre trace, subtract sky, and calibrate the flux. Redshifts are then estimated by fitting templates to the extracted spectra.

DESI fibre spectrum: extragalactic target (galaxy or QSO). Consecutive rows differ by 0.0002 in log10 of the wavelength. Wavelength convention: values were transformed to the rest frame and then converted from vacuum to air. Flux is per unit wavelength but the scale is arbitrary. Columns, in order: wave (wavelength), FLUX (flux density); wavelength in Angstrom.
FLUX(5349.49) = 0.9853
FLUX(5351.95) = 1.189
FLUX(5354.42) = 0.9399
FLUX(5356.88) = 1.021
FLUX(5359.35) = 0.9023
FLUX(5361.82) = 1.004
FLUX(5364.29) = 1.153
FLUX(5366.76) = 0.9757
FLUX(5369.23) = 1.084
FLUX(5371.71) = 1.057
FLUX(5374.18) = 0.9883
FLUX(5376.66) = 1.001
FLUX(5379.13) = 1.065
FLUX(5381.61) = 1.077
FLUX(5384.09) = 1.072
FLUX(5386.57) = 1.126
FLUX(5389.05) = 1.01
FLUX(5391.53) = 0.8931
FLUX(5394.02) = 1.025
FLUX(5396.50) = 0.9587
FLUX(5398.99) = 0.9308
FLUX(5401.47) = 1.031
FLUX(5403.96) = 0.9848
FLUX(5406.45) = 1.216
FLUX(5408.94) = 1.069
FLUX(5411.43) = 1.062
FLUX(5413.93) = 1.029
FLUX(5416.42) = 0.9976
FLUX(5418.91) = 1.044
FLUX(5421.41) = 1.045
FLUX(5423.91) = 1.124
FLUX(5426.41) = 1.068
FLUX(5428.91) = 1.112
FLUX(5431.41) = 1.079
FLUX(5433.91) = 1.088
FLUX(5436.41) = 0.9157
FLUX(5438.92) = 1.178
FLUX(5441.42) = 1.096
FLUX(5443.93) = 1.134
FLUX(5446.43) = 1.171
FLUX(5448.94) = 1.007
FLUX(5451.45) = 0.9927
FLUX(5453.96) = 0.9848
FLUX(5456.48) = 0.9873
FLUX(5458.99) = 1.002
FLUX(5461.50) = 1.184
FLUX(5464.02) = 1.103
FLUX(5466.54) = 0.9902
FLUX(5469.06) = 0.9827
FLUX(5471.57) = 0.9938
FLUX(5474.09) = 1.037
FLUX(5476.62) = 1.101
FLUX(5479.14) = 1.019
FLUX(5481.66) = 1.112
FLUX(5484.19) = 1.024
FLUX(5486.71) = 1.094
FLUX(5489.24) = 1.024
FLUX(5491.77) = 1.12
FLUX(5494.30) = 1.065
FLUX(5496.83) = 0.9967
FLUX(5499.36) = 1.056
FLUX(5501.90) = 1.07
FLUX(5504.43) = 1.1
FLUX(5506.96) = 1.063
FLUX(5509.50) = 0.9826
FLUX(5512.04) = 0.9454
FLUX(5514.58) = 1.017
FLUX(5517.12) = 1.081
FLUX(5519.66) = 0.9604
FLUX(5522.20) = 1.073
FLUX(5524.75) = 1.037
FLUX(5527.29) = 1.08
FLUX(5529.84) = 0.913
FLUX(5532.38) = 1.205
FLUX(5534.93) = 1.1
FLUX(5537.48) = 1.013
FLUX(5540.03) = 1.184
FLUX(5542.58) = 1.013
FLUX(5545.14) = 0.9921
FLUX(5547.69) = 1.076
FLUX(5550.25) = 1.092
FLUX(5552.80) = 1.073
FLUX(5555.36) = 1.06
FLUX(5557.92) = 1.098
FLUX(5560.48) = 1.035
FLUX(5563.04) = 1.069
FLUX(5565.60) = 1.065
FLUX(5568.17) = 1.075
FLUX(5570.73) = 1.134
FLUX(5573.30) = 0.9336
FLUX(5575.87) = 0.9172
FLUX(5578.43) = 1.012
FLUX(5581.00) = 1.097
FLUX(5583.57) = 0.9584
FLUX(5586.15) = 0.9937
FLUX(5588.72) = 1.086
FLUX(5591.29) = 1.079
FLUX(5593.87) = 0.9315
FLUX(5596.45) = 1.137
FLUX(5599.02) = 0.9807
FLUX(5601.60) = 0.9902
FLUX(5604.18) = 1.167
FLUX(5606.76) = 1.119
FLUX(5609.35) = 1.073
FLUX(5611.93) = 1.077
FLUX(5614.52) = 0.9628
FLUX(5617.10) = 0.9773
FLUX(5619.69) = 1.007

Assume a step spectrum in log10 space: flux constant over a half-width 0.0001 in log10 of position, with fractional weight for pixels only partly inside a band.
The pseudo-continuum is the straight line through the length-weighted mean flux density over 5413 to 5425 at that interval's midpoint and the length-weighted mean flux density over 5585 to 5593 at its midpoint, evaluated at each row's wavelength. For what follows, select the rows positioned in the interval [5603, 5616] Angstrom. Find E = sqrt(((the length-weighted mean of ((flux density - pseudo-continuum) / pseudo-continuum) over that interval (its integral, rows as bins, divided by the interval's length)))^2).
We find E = 0.028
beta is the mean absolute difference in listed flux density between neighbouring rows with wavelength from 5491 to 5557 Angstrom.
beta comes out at 0.079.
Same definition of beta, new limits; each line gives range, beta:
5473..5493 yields 0.080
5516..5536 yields 0.125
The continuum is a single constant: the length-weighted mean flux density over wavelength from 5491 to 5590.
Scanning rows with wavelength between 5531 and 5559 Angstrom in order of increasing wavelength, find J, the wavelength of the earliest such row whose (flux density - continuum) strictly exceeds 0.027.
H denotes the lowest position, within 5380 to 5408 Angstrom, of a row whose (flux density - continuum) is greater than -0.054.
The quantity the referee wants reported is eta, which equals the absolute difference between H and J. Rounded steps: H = 5381.61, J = 5532.38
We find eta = 150.8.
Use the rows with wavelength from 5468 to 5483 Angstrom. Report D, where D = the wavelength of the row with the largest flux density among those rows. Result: 5481.66 Angstrom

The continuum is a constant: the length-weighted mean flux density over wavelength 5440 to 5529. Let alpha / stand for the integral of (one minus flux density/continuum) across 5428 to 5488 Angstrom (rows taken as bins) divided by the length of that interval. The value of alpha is -0.0093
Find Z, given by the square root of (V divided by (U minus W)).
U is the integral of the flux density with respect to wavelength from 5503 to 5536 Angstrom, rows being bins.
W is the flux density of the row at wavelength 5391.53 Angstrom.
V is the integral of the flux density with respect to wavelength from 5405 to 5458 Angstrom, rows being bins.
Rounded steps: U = 34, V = 56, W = 0.8931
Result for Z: 1.3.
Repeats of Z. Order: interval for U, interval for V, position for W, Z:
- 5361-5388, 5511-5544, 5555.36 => 1.1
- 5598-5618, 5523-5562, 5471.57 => 1.4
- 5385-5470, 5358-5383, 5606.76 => 0.5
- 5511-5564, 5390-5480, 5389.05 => 1.3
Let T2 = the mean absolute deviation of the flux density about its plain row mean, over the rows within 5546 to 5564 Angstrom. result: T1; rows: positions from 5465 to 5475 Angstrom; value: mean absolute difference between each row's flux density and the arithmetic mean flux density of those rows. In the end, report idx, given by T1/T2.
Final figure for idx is 1.2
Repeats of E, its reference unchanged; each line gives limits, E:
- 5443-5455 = 0.009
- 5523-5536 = 0.018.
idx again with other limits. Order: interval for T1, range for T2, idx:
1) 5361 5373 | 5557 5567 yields 3.1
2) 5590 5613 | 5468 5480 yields 1.9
